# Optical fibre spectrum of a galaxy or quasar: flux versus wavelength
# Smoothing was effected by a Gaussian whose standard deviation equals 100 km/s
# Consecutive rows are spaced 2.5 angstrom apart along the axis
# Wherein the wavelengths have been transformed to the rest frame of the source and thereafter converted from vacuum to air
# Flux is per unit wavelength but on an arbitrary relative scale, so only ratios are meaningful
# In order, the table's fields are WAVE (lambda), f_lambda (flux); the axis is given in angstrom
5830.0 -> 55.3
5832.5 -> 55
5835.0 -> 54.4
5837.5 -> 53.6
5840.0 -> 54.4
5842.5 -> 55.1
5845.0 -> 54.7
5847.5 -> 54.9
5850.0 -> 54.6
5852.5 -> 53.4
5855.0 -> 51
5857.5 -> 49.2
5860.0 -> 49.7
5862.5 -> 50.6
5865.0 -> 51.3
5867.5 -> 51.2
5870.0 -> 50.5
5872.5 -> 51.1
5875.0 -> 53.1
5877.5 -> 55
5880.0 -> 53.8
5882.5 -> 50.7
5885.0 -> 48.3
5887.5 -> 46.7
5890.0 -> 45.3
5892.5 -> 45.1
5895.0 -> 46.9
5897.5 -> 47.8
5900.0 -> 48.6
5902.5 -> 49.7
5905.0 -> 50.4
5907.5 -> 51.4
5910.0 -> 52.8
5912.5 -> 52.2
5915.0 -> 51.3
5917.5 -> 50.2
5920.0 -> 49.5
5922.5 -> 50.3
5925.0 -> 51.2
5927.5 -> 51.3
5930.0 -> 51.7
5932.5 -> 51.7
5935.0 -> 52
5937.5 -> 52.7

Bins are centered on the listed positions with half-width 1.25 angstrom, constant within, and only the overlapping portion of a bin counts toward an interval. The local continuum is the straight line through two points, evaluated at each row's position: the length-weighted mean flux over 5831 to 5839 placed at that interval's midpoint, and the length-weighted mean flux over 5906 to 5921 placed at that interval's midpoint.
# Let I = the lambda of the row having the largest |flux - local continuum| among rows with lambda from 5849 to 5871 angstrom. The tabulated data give 5857.5 angstrom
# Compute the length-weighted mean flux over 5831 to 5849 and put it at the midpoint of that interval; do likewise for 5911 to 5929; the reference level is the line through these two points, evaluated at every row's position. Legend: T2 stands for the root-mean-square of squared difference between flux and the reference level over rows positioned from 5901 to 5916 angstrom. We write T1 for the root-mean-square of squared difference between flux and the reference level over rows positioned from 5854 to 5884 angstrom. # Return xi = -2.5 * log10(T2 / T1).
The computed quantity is 2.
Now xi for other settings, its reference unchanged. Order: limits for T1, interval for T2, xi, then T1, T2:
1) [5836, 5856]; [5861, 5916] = -2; 3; 19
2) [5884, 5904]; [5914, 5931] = 4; 30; 1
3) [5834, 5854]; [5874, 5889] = -4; 1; 15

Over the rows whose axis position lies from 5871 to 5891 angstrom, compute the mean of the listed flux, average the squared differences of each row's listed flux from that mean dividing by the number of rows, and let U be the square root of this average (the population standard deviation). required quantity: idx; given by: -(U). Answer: -3.3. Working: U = 3.3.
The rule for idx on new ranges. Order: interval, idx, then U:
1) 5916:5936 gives -0.8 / 0.8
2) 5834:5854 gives -0.6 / 0.6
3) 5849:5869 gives -1.7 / 1.7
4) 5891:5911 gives -2.3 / 2.3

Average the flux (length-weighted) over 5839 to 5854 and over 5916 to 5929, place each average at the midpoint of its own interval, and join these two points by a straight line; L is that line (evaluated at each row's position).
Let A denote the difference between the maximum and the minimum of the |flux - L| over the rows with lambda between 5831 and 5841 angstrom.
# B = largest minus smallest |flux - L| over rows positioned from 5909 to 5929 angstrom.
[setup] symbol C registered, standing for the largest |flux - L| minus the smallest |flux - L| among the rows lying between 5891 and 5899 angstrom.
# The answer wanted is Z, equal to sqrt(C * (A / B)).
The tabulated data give 1.57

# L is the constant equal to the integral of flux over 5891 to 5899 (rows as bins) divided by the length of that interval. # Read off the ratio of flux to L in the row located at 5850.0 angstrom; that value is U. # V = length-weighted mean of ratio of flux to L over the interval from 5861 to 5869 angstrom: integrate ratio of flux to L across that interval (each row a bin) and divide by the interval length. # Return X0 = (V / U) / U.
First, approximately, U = 1.17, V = 1.09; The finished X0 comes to 0.80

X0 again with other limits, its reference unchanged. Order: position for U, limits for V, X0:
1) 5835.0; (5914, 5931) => 0.80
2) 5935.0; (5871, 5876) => 0.90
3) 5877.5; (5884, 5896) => 0.72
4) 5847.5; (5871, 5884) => 0.81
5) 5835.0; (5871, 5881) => 0.84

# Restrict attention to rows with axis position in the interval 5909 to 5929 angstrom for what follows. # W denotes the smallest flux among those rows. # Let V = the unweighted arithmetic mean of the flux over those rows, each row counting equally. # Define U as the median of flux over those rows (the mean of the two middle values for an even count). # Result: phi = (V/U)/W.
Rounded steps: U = 51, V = 51.1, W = 49.5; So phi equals 0.0201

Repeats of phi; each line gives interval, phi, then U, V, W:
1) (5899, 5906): 0.0205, 50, 49.6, 48.6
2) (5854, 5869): 0.0202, 51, 50.5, 49.2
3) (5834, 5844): 0.0186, 54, 54.4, 53.6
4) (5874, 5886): 0.0203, 53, 52.2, 48.3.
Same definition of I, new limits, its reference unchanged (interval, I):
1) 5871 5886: 5885.0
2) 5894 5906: 5895.0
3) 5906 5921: 5920.0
